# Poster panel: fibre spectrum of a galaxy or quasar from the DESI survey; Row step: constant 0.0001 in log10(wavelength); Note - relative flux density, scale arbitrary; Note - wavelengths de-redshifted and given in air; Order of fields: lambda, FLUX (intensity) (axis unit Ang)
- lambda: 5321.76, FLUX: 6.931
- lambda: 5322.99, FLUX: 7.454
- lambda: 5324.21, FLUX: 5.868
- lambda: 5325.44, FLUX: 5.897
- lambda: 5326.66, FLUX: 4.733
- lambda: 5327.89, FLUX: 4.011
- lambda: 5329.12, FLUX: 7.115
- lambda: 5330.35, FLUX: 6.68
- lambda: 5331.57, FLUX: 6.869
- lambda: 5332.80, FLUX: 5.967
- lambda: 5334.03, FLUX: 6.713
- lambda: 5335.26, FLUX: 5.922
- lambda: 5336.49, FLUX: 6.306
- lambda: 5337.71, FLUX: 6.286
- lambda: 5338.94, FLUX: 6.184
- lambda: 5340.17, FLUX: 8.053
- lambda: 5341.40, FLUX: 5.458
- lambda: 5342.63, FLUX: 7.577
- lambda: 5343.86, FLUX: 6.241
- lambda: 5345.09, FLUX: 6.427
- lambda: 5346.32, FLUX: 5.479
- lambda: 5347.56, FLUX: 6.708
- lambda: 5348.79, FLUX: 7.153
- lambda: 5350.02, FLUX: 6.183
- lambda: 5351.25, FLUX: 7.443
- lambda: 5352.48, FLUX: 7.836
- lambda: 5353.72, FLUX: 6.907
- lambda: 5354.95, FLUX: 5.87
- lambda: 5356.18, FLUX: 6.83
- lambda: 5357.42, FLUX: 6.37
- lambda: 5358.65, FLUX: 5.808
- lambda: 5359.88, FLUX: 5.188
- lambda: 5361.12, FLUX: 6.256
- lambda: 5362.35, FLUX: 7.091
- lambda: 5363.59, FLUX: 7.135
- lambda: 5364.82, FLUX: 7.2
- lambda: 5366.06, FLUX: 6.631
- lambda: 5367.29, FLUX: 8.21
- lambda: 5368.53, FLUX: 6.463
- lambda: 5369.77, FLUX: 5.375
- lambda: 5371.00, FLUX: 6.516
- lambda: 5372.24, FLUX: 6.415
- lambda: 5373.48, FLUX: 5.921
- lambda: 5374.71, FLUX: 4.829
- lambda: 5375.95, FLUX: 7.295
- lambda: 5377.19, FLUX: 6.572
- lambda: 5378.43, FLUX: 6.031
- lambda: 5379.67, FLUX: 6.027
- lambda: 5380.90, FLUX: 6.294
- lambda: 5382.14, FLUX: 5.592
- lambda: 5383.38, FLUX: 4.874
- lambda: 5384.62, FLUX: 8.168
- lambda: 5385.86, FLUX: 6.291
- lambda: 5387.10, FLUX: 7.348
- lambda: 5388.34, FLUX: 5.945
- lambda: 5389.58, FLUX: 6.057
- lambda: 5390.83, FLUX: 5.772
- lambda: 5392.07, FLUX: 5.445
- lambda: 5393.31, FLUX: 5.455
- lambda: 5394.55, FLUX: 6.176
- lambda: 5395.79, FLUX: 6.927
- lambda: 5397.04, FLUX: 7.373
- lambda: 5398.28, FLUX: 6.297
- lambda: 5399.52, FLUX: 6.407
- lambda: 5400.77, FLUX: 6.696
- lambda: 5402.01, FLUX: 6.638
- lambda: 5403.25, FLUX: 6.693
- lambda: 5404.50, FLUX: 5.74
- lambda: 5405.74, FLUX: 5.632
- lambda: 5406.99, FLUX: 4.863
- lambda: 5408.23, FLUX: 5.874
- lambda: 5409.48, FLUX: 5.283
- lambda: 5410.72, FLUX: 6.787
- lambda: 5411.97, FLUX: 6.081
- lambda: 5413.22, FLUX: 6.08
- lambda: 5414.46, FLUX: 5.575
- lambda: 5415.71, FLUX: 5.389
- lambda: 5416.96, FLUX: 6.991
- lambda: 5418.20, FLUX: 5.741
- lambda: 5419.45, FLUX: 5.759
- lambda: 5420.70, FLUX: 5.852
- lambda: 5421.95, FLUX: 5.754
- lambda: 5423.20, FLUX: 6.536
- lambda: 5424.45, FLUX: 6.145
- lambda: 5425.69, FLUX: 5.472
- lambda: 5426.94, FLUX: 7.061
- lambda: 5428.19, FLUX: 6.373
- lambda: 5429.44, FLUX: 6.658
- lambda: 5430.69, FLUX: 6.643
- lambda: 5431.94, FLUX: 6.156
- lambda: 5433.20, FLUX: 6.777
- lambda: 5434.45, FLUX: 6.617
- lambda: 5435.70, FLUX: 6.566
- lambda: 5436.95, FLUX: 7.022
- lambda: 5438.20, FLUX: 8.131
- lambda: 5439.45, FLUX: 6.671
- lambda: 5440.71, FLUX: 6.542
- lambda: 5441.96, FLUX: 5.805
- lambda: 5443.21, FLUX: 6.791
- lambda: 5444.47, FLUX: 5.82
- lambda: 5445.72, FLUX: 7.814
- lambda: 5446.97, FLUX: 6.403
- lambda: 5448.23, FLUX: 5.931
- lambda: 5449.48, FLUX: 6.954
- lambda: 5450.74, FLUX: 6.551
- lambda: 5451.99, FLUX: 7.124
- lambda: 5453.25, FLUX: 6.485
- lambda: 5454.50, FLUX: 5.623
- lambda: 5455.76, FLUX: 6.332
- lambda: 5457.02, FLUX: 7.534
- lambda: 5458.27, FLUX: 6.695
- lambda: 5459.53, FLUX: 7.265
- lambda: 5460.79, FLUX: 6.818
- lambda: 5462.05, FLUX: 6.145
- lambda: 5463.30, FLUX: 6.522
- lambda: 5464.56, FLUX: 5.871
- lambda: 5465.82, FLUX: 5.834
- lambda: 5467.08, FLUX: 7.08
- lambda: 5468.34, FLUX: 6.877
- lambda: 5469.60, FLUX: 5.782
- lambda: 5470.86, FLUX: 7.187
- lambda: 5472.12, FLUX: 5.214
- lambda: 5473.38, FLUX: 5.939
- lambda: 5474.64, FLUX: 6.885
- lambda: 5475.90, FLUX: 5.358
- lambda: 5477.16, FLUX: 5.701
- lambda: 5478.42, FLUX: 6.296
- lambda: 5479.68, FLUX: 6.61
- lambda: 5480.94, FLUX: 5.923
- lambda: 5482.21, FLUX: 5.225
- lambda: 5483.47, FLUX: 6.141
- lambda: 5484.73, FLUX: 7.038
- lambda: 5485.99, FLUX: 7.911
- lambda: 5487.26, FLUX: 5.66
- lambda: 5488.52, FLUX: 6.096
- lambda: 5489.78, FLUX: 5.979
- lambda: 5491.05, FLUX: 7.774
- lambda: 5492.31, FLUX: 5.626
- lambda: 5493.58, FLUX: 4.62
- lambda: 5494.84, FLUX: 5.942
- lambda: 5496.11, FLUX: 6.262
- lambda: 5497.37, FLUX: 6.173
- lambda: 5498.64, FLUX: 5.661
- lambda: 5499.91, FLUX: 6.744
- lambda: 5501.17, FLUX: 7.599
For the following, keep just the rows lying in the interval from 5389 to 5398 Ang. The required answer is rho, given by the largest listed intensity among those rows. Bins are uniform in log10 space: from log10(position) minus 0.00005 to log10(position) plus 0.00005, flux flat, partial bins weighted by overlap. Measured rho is 7.373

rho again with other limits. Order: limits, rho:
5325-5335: 7.115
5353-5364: 7.135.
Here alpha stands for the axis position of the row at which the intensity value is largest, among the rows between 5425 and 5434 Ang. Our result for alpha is 5426.94 Ang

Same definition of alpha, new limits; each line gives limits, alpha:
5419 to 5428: 5426.94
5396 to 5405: 5397.04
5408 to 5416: 5410.72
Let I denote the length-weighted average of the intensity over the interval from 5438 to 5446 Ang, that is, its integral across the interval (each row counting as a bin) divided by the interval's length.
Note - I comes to 6.7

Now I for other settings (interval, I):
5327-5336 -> 6.1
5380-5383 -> 5.9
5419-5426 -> 5.9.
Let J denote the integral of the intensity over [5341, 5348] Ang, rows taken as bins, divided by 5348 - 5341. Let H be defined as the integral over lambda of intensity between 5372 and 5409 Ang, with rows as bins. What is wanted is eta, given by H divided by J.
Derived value 36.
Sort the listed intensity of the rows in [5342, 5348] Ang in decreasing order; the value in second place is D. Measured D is 6.708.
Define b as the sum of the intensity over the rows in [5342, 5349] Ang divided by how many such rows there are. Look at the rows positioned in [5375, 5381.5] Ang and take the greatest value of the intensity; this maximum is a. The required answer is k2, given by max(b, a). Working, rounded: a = 7.295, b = 6.60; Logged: 7.3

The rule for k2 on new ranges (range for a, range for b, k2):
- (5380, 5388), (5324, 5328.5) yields 8.2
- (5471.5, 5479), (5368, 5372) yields 6.9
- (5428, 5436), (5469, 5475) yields 6.8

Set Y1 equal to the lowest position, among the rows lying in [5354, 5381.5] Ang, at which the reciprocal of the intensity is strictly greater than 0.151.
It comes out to 5354.95 Ang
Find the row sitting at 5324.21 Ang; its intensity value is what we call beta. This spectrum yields 5.868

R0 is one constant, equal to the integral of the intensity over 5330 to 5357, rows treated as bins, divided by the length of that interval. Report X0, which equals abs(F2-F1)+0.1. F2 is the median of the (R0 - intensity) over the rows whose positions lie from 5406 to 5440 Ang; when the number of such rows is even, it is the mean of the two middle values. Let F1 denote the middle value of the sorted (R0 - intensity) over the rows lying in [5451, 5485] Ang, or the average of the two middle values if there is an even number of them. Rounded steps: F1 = 0.26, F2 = 0.44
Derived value 0.28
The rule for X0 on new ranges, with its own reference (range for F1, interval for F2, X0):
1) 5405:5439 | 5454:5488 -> 0.25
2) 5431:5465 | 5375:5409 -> 0.49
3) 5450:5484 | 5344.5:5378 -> 0.28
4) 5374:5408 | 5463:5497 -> 0.30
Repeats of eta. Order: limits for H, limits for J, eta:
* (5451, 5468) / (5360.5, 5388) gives 17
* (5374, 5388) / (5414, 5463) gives 14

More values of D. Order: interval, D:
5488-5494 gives 6.096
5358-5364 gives 7.091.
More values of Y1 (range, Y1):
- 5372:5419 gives 5372.24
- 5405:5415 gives 5405.74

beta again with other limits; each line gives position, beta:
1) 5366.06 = 6.631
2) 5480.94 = 5.923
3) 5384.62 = 8.168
